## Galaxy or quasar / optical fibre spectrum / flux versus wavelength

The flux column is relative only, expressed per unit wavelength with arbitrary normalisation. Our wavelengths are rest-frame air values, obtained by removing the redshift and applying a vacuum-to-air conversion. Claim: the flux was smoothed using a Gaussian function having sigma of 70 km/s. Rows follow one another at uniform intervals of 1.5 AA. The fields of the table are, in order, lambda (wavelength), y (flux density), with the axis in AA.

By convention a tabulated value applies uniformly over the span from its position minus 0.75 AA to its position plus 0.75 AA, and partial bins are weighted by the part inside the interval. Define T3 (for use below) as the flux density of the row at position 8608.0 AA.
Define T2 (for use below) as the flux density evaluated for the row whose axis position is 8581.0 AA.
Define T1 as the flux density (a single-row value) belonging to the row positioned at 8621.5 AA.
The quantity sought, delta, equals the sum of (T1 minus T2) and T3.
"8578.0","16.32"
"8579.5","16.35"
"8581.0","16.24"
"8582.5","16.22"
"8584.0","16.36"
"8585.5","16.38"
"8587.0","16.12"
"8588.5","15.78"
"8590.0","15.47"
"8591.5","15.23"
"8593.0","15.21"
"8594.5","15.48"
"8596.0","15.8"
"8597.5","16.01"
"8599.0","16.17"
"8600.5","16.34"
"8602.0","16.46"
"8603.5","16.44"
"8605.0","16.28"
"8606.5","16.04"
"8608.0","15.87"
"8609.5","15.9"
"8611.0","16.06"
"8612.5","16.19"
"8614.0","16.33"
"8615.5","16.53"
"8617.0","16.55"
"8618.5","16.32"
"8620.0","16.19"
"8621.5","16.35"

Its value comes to 16.0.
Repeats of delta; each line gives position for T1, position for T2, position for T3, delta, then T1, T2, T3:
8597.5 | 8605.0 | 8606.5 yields 15.8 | 16.01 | 16.28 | 16.04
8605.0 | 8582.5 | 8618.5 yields 16.4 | 16.28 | 16.22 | 16.32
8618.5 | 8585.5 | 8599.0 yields 16.1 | 16.32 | 16.38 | 16.17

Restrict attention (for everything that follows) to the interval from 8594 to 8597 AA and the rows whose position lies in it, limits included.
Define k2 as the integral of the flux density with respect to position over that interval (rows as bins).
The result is 47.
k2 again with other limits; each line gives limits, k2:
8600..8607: 114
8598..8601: 49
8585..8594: 141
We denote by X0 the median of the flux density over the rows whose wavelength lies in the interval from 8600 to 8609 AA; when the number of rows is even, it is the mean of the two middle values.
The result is 16.3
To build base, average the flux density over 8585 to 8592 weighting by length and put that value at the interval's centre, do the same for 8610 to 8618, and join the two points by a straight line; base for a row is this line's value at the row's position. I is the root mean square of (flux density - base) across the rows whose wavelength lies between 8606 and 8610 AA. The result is 0.275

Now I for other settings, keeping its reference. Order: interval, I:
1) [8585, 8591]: 0.410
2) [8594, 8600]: 0.245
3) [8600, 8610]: 0.293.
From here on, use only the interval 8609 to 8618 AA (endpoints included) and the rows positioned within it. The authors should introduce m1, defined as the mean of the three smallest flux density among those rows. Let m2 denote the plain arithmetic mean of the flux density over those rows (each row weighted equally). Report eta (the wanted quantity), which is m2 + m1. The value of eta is 32.31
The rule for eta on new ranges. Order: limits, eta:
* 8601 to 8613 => 32.09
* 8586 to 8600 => 31.00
